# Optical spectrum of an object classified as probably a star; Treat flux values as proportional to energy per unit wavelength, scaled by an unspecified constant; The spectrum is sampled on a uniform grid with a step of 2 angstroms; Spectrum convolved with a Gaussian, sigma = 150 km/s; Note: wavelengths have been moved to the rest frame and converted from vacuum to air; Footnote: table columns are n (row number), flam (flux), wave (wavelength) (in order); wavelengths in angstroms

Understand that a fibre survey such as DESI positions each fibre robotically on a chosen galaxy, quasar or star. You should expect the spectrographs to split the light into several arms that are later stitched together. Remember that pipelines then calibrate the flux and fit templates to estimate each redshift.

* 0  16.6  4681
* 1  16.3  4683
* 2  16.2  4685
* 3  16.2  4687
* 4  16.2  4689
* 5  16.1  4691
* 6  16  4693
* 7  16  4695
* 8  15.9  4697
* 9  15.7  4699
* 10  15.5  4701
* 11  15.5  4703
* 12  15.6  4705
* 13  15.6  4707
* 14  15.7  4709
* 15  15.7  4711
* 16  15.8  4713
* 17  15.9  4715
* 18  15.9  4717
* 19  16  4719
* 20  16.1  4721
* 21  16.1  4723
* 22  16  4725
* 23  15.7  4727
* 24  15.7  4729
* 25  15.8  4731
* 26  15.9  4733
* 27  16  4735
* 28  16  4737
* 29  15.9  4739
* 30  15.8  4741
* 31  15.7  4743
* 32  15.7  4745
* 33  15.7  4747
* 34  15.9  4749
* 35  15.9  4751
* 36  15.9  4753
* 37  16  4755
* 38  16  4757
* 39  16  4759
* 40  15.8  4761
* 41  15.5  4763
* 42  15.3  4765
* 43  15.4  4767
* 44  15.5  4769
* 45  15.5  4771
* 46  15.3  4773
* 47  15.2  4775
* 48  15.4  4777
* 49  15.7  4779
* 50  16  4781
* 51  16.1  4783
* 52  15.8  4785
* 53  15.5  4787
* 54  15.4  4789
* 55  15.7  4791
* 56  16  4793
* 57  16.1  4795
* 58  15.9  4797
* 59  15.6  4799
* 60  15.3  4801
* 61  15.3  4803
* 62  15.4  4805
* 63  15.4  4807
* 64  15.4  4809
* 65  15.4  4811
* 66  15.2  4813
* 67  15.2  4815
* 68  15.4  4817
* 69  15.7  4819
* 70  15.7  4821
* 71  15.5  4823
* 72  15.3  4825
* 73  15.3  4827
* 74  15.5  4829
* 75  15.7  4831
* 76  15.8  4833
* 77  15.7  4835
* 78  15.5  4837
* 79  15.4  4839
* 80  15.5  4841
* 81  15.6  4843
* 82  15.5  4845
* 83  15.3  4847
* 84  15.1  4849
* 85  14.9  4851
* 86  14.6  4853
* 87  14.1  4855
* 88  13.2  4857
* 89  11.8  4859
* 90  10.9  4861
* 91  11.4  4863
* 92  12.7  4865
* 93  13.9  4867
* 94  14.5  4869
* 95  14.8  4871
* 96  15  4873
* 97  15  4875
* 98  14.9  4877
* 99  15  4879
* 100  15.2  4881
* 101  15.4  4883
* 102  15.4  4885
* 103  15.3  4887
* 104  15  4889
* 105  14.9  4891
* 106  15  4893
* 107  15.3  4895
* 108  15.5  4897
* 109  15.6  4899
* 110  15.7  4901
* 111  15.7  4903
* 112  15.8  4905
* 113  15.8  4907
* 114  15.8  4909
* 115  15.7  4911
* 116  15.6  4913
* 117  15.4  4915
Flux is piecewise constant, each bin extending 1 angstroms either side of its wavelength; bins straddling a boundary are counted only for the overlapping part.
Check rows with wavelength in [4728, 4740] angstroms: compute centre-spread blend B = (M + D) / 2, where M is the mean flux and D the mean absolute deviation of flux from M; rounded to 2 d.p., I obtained 7.99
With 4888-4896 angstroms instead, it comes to 7.59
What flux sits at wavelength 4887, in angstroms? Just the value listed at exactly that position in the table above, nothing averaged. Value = 15.3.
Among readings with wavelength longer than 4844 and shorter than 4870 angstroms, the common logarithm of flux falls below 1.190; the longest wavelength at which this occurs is 4869 angstroms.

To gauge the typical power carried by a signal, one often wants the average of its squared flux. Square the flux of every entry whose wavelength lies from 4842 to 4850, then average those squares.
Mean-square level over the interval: 236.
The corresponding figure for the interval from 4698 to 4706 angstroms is 243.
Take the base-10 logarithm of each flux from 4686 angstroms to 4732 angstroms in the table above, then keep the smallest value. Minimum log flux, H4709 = 1.190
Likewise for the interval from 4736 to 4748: 1.196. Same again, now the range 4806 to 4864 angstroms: 1.037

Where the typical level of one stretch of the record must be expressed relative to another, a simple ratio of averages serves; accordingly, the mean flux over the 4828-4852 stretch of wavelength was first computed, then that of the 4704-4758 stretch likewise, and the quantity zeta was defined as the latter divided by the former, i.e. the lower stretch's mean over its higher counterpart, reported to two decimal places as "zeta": 1.03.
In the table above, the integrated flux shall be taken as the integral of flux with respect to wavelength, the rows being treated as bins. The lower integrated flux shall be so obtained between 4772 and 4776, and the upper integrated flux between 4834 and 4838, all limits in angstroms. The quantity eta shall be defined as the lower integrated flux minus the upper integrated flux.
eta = -1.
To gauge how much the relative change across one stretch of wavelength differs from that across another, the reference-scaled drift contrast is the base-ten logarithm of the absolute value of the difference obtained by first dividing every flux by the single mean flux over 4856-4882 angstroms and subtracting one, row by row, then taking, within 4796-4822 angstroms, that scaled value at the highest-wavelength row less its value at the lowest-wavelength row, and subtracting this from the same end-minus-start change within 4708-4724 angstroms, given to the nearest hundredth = -1.36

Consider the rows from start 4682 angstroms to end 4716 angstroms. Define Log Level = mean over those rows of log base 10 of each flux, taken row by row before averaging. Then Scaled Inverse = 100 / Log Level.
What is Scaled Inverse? 83.3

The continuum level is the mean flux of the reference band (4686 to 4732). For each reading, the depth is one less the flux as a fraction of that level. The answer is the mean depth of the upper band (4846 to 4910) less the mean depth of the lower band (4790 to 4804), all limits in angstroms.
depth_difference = 0.07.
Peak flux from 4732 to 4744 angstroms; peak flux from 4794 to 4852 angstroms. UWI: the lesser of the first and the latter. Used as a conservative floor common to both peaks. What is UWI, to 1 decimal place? 16.0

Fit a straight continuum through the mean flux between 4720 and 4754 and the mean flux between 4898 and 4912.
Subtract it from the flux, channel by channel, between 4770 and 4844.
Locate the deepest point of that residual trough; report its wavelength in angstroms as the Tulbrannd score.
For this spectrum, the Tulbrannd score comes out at 4775 angstroms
